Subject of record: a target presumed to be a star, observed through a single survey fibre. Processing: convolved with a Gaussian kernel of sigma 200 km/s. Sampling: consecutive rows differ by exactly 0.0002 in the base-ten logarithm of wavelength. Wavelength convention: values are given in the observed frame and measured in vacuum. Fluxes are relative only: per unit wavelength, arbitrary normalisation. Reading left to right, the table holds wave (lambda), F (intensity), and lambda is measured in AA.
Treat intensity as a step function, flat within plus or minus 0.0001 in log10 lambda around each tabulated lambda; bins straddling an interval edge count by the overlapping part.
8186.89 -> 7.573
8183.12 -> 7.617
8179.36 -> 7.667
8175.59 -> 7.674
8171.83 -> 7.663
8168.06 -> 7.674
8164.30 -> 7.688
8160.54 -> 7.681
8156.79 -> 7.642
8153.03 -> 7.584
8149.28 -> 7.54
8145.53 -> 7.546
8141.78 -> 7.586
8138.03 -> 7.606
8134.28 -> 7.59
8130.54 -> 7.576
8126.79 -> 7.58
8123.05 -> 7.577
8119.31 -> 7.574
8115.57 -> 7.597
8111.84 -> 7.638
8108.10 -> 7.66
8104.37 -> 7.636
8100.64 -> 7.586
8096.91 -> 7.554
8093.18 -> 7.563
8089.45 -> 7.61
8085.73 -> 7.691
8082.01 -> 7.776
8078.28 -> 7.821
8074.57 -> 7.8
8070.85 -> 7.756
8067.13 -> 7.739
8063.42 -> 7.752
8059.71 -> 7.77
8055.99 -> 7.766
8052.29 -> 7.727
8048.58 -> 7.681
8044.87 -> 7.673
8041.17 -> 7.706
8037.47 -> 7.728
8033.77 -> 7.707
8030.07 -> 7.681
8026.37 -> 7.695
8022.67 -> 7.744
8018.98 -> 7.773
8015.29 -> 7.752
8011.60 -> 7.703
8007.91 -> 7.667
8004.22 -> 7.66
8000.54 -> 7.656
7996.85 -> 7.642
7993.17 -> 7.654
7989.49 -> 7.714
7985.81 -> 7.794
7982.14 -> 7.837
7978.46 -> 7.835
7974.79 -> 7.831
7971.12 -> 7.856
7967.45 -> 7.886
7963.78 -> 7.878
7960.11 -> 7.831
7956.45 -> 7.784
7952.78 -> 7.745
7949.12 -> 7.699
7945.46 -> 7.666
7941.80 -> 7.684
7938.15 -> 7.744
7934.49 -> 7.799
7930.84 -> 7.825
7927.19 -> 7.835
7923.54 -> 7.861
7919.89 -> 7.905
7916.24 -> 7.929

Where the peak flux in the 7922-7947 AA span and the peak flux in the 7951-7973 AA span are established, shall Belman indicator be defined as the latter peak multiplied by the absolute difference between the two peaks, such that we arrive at 0.2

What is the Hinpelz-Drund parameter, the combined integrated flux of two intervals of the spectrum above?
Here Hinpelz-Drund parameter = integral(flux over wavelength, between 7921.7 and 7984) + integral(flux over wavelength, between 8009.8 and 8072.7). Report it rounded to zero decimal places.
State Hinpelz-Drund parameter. 972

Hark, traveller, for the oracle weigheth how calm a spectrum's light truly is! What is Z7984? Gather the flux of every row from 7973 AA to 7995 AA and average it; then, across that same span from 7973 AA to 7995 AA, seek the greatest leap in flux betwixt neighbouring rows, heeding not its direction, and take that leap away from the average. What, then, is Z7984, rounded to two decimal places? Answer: 7.70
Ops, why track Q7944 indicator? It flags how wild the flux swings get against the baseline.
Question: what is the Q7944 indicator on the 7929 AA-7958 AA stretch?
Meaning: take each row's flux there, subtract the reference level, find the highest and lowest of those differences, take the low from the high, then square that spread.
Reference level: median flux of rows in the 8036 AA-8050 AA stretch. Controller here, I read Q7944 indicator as 0.025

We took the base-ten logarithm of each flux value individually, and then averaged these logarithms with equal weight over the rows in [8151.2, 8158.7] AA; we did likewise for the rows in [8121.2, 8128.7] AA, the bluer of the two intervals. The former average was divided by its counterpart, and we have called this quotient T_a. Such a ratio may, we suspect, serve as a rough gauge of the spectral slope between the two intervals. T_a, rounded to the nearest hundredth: 1.00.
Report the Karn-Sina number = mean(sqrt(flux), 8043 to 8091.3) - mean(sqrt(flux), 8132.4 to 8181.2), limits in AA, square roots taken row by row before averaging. 0.020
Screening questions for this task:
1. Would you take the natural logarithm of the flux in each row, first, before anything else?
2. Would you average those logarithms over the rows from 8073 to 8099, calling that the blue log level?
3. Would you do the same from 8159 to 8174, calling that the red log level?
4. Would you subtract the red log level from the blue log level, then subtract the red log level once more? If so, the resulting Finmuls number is -2.04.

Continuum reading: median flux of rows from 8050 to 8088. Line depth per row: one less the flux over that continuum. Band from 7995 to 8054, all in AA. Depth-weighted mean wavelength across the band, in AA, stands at 8021.3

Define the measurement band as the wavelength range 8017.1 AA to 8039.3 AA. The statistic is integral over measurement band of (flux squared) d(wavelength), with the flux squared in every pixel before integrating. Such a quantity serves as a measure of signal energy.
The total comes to 1323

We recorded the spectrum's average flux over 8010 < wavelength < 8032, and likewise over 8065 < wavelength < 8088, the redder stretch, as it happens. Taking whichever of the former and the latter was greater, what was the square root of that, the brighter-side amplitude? 2.79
